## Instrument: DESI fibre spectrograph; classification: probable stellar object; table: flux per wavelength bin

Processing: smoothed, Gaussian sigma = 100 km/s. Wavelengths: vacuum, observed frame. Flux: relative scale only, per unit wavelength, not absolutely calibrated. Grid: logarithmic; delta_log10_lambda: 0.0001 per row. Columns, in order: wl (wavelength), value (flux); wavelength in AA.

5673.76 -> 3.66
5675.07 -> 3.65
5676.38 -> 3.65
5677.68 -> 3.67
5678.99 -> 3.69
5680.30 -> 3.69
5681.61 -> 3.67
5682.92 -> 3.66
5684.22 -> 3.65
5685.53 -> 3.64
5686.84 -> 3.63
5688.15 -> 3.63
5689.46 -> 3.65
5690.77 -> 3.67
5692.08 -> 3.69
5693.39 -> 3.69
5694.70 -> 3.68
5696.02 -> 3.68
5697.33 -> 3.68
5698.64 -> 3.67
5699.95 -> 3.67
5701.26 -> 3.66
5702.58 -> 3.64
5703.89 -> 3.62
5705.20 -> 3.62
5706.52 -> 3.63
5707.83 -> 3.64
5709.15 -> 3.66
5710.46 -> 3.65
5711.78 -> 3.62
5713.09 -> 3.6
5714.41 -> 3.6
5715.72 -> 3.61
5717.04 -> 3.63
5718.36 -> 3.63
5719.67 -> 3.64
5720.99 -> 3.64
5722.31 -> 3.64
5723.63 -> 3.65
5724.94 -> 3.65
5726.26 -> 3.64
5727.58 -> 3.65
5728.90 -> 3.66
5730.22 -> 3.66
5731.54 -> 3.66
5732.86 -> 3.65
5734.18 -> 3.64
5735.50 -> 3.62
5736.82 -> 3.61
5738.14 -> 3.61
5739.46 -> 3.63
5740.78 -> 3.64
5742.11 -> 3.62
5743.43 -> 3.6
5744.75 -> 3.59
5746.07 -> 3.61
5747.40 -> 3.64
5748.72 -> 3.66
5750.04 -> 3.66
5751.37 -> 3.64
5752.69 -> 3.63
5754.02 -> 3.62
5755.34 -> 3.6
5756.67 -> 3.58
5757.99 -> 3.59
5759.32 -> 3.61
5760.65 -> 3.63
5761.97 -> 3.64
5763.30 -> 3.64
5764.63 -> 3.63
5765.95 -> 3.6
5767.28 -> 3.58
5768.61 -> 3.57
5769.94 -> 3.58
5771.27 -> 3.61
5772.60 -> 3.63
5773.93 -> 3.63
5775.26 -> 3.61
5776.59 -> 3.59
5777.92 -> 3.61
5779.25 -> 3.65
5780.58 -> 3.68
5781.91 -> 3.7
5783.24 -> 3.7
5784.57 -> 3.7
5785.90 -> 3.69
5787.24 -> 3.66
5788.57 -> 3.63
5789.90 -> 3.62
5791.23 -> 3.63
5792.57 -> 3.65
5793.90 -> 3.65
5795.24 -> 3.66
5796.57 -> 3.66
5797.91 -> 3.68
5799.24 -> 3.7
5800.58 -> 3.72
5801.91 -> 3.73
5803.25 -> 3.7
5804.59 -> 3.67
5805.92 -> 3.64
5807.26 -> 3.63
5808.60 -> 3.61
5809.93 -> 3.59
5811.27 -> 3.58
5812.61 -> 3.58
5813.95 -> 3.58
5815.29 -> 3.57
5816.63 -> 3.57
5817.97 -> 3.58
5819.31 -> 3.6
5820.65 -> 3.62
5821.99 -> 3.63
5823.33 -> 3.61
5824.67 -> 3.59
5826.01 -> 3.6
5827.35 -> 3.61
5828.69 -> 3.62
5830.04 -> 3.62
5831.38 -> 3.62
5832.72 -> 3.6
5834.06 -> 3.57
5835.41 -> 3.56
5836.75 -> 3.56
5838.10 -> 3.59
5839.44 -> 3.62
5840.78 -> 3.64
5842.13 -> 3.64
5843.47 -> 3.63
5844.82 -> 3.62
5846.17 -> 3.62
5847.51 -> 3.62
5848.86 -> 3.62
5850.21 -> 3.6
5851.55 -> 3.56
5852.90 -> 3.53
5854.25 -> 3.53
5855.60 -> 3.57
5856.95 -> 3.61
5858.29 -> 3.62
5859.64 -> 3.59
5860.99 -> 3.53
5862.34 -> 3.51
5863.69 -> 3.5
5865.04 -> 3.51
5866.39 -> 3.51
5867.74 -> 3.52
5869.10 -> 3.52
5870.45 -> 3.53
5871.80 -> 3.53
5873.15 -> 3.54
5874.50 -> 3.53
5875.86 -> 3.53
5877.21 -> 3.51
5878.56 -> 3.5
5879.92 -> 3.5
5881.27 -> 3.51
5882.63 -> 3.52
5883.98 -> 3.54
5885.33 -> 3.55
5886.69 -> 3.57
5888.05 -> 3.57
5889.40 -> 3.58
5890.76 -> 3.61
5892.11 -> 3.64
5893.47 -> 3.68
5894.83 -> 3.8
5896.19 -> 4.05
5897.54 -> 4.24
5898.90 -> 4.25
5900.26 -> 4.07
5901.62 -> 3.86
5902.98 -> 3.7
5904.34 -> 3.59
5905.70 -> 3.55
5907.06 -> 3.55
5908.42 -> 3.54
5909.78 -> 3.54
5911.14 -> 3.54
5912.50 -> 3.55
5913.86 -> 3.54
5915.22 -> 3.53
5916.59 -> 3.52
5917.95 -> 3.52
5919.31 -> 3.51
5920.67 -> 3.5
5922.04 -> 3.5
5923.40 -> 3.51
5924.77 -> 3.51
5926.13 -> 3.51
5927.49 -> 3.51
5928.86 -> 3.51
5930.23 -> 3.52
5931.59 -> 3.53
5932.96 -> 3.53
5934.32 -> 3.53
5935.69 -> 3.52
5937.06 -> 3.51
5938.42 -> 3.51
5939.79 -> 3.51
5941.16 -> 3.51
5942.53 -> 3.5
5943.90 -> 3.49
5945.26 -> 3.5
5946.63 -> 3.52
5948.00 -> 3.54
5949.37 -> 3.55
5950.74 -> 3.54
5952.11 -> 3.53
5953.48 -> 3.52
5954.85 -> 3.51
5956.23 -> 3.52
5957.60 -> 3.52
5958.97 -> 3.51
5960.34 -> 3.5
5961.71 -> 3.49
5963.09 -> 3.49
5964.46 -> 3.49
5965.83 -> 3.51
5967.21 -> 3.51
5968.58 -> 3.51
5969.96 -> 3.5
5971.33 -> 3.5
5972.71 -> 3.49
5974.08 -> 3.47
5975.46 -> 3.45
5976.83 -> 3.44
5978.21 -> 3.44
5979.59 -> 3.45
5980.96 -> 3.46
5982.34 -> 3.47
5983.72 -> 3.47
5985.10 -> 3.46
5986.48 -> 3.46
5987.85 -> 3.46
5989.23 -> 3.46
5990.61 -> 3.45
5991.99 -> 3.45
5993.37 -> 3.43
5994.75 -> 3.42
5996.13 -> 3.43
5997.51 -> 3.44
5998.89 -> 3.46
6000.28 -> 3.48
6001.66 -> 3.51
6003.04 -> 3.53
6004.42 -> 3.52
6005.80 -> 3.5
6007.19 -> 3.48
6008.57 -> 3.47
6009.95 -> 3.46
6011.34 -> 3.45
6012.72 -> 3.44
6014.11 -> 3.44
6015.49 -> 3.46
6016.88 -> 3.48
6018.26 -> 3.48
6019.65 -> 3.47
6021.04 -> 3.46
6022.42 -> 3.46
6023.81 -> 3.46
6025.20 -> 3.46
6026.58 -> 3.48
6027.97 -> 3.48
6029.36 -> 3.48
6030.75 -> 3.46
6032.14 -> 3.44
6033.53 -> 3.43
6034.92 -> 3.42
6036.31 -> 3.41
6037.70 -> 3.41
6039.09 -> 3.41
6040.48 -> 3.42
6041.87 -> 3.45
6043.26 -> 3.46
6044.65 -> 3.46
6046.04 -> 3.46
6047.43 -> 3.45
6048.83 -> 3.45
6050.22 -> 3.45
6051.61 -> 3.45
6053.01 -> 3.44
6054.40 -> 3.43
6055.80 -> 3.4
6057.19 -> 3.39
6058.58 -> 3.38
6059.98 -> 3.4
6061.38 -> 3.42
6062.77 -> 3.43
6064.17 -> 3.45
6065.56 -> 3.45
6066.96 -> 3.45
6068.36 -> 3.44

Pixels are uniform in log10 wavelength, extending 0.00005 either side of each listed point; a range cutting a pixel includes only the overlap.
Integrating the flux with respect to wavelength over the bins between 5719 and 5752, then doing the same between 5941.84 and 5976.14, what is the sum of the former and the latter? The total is 240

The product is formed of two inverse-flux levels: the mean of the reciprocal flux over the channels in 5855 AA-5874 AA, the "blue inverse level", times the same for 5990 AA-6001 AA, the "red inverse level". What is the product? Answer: 0.0820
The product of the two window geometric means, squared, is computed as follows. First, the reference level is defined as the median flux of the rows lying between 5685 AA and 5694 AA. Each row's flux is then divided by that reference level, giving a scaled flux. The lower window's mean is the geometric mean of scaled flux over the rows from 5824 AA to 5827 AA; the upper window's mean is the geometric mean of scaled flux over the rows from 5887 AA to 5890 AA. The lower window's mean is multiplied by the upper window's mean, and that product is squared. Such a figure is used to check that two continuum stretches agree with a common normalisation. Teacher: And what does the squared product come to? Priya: 0.931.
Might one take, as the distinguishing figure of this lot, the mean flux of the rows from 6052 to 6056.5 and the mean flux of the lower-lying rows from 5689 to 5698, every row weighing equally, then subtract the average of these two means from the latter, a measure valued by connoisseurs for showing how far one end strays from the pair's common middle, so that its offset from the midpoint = 0.127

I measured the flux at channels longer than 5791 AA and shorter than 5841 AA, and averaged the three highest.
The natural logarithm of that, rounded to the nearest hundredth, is 1.31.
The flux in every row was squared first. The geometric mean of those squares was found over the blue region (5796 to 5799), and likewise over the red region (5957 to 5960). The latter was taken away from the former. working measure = 1.1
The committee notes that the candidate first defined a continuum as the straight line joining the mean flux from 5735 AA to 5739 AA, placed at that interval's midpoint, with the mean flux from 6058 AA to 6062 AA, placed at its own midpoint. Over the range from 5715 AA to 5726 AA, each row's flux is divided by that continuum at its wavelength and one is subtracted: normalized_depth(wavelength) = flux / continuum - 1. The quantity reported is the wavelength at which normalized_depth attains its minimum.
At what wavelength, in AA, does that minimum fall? 5715.72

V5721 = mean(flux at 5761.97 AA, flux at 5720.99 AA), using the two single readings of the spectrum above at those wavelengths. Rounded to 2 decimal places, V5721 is 3.64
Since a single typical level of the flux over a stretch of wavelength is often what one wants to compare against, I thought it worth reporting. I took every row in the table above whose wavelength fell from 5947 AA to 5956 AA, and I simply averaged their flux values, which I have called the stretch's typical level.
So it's 3.53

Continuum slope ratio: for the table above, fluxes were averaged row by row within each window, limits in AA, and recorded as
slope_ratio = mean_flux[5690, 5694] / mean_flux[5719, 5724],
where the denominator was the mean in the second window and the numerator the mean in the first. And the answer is 1.01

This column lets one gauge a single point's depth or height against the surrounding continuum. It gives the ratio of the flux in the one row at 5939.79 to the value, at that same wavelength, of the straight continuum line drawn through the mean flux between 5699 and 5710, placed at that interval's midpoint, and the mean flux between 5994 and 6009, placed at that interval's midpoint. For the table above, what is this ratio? 1.000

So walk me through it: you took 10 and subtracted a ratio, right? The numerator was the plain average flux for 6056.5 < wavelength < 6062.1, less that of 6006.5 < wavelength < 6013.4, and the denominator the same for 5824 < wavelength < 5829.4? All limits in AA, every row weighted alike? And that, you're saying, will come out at 10.0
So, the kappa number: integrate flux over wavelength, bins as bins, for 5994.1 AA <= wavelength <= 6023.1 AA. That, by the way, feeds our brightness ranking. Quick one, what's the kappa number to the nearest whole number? 101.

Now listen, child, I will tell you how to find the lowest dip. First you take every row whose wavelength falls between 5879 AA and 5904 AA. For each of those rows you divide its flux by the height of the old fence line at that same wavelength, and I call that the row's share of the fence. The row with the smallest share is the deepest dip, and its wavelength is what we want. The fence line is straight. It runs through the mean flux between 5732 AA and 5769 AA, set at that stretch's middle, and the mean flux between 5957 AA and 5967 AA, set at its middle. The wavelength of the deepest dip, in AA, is 5879.92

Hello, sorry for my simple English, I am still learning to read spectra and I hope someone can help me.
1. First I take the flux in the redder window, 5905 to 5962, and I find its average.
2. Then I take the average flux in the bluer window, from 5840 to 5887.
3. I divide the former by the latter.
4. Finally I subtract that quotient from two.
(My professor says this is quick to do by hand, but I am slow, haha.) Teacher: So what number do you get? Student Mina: 1.01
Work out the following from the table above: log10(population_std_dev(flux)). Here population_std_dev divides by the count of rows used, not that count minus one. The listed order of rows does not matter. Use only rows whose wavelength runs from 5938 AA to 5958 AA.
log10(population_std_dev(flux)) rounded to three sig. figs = -1.80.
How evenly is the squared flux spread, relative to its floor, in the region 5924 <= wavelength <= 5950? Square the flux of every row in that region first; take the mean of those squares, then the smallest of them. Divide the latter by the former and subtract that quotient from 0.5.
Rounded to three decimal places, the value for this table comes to -0.485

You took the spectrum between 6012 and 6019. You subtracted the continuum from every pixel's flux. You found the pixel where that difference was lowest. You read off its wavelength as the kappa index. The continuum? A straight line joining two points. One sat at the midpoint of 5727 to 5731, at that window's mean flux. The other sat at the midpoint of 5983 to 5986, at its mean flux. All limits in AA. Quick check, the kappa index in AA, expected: 6012.72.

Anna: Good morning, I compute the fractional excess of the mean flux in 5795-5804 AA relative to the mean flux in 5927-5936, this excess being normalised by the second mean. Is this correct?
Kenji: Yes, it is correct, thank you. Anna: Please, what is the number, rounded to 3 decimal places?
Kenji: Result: 0.049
